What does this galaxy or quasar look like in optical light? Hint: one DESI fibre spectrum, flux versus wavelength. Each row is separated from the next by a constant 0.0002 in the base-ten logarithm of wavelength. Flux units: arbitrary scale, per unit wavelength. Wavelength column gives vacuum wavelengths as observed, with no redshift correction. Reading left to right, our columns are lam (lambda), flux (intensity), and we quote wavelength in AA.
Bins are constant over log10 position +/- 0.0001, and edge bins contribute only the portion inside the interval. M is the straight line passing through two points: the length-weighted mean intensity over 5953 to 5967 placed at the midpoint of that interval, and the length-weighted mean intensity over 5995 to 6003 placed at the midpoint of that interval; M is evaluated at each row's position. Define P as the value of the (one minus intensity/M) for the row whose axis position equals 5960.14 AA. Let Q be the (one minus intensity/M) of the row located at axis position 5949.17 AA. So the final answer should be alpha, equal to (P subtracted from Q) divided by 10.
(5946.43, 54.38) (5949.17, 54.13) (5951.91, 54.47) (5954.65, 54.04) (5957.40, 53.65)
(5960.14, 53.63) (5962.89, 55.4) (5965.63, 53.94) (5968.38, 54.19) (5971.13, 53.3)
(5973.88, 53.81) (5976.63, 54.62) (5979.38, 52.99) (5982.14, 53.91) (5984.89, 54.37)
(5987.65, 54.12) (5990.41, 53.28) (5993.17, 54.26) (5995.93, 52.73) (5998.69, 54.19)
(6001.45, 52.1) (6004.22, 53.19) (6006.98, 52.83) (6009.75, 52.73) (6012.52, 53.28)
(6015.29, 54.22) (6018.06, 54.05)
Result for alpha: -0.0003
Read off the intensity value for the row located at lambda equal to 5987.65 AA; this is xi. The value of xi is 54.12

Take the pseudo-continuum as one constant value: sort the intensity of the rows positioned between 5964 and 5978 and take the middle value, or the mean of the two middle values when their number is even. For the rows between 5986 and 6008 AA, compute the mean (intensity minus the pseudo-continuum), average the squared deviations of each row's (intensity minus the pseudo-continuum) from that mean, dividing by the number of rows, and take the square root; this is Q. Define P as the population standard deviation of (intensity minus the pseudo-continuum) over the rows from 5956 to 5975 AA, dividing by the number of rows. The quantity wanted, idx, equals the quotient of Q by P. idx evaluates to 1.2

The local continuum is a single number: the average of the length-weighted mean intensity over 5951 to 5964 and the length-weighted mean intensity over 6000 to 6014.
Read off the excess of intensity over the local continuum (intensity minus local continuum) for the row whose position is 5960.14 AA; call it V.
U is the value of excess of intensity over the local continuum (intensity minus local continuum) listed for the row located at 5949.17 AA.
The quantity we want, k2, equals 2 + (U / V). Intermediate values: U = 0.6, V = 0.1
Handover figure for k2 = 7.1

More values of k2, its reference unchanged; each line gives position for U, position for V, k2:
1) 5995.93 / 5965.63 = 0.2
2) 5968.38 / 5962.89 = 2.4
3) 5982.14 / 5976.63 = 2.4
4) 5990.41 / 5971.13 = 3.1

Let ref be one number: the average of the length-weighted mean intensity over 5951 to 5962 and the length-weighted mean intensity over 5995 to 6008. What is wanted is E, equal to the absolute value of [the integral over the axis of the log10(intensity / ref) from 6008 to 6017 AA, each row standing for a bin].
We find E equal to 0.007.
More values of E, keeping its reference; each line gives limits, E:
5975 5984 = 0.026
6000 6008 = 0.052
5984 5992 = 0.026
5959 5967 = 0.054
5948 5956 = 0.046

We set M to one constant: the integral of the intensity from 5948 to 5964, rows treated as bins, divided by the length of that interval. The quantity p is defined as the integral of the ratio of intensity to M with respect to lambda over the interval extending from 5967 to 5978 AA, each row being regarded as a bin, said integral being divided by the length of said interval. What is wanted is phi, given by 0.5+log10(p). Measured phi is 0.498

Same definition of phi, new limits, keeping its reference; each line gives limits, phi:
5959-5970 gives 0.501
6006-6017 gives 0.493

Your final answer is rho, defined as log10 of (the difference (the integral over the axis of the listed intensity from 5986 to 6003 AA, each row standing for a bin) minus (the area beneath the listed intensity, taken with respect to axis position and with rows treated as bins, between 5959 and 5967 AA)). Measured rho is 2.68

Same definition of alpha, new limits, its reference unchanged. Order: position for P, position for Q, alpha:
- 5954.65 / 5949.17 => 0.0001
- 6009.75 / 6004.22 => -0.0006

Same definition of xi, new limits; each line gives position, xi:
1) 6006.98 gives 52.83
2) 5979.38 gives 52.99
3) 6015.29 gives 54.22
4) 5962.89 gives 55.4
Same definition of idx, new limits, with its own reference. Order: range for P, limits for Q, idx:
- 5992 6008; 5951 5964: 0.8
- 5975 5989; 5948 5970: 0.9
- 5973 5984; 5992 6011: 1.3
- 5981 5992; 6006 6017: 1.5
